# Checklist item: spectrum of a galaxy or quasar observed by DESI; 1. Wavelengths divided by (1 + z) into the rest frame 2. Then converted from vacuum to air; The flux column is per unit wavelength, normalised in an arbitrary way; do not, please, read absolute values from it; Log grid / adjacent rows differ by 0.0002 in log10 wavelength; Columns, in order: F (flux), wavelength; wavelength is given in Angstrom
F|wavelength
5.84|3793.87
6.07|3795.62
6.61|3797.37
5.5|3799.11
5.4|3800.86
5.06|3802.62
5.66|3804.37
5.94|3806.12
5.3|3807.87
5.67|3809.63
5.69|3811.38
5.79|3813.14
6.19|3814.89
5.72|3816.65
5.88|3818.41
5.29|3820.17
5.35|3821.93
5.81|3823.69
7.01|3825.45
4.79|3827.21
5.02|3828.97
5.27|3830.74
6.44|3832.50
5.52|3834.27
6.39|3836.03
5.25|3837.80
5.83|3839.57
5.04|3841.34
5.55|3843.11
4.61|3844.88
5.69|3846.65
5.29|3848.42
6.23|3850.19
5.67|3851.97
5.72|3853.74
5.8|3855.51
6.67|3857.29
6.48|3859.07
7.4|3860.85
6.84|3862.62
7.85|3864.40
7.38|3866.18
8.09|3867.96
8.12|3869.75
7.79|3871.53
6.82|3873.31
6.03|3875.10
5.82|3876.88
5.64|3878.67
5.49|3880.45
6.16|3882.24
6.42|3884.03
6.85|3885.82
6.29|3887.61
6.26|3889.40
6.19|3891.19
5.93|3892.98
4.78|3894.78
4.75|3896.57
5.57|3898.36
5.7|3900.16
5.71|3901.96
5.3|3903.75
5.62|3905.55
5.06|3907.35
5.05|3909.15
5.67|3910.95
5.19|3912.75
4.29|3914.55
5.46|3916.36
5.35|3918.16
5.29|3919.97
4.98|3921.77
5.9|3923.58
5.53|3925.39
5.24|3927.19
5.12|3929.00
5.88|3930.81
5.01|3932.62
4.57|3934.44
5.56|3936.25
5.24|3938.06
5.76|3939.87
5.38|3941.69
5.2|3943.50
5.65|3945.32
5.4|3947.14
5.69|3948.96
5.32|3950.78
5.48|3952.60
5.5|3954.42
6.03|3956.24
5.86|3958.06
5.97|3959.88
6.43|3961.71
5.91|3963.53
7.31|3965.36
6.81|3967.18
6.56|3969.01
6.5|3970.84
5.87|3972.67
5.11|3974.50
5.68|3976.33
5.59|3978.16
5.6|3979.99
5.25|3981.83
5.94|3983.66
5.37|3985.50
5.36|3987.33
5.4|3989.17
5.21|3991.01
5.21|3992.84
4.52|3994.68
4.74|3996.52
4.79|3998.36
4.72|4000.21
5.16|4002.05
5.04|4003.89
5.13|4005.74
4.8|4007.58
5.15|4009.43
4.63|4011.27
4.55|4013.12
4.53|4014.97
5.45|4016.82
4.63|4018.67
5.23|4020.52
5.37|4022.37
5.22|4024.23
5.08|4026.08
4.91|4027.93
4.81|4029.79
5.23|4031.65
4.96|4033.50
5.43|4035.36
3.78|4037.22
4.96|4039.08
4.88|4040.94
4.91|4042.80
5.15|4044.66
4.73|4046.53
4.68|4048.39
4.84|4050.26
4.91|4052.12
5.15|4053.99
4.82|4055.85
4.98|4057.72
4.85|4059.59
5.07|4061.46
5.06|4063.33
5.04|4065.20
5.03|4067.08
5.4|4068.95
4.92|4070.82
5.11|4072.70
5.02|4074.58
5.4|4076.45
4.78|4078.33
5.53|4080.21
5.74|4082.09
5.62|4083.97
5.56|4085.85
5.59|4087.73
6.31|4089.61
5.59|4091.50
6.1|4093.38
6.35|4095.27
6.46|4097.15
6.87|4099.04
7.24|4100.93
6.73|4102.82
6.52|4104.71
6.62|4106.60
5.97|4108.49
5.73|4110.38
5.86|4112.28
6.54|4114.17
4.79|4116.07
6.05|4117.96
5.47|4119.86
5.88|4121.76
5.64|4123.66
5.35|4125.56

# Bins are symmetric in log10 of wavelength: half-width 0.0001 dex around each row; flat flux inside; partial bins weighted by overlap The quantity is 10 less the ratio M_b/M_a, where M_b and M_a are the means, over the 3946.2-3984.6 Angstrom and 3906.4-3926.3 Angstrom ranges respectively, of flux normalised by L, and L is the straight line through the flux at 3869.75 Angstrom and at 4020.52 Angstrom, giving 8.71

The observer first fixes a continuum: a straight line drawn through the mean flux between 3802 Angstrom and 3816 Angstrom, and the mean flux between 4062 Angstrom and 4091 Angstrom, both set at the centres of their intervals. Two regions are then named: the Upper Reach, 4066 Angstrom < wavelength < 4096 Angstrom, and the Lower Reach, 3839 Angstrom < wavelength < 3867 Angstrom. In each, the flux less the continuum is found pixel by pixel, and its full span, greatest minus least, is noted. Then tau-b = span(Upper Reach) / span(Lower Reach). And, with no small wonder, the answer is 0.49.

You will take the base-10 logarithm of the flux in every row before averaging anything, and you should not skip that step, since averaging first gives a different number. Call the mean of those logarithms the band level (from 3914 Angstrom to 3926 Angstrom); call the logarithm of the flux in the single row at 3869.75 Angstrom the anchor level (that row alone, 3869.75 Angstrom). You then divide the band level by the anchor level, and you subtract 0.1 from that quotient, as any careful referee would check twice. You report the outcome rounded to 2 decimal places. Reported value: 0.69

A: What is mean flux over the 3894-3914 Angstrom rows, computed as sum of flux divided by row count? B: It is 5.3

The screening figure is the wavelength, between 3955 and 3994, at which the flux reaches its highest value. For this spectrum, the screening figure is 3965.36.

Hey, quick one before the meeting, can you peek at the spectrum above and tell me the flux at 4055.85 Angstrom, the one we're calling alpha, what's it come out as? 4.82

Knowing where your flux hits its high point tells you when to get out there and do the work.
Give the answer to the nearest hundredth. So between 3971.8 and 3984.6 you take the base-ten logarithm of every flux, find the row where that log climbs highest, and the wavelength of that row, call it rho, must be 3983.66 Angstrom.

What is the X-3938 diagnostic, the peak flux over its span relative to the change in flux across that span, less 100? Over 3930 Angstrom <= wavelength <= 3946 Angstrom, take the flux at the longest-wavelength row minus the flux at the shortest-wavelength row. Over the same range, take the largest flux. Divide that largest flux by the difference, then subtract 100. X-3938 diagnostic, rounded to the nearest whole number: -126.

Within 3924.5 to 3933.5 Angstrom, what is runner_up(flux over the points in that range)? 5.53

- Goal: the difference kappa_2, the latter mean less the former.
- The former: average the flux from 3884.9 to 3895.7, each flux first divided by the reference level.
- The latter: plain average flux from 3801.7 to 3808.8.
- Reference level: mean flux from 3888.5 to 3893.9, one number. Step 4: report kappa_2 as 4.50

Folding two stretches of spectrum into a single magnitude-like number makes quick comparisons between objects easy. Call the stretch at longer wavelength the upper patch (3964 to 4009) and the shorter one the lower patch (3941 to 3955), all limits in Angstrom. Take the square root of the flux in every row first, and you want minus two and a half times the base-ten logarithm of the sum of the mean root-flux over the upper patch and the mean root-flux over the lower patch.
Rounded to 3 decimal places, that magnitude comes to -1.674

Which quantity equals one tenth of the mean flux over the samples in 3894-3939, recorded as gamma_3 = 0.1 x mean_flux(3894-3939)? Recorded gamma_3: 0.53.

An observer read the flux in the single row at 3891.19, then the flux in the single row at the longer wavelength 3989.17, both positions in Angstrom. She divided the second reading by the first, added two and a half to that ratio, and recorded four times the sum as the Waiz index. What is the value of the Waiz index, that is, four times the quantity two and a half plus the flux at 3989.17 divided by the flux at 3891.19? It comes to 13.5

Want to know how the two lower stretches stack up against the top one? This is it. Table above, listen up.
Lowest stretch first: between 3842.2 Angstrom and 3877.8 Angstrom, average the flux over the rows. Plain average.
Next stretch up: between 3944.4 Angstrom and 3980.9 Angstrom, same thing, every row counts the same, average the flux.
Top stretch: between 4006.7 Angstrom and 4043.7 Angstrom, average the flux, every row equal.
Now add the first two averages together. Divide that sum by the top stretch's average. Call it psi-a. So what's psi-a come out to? 2.52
